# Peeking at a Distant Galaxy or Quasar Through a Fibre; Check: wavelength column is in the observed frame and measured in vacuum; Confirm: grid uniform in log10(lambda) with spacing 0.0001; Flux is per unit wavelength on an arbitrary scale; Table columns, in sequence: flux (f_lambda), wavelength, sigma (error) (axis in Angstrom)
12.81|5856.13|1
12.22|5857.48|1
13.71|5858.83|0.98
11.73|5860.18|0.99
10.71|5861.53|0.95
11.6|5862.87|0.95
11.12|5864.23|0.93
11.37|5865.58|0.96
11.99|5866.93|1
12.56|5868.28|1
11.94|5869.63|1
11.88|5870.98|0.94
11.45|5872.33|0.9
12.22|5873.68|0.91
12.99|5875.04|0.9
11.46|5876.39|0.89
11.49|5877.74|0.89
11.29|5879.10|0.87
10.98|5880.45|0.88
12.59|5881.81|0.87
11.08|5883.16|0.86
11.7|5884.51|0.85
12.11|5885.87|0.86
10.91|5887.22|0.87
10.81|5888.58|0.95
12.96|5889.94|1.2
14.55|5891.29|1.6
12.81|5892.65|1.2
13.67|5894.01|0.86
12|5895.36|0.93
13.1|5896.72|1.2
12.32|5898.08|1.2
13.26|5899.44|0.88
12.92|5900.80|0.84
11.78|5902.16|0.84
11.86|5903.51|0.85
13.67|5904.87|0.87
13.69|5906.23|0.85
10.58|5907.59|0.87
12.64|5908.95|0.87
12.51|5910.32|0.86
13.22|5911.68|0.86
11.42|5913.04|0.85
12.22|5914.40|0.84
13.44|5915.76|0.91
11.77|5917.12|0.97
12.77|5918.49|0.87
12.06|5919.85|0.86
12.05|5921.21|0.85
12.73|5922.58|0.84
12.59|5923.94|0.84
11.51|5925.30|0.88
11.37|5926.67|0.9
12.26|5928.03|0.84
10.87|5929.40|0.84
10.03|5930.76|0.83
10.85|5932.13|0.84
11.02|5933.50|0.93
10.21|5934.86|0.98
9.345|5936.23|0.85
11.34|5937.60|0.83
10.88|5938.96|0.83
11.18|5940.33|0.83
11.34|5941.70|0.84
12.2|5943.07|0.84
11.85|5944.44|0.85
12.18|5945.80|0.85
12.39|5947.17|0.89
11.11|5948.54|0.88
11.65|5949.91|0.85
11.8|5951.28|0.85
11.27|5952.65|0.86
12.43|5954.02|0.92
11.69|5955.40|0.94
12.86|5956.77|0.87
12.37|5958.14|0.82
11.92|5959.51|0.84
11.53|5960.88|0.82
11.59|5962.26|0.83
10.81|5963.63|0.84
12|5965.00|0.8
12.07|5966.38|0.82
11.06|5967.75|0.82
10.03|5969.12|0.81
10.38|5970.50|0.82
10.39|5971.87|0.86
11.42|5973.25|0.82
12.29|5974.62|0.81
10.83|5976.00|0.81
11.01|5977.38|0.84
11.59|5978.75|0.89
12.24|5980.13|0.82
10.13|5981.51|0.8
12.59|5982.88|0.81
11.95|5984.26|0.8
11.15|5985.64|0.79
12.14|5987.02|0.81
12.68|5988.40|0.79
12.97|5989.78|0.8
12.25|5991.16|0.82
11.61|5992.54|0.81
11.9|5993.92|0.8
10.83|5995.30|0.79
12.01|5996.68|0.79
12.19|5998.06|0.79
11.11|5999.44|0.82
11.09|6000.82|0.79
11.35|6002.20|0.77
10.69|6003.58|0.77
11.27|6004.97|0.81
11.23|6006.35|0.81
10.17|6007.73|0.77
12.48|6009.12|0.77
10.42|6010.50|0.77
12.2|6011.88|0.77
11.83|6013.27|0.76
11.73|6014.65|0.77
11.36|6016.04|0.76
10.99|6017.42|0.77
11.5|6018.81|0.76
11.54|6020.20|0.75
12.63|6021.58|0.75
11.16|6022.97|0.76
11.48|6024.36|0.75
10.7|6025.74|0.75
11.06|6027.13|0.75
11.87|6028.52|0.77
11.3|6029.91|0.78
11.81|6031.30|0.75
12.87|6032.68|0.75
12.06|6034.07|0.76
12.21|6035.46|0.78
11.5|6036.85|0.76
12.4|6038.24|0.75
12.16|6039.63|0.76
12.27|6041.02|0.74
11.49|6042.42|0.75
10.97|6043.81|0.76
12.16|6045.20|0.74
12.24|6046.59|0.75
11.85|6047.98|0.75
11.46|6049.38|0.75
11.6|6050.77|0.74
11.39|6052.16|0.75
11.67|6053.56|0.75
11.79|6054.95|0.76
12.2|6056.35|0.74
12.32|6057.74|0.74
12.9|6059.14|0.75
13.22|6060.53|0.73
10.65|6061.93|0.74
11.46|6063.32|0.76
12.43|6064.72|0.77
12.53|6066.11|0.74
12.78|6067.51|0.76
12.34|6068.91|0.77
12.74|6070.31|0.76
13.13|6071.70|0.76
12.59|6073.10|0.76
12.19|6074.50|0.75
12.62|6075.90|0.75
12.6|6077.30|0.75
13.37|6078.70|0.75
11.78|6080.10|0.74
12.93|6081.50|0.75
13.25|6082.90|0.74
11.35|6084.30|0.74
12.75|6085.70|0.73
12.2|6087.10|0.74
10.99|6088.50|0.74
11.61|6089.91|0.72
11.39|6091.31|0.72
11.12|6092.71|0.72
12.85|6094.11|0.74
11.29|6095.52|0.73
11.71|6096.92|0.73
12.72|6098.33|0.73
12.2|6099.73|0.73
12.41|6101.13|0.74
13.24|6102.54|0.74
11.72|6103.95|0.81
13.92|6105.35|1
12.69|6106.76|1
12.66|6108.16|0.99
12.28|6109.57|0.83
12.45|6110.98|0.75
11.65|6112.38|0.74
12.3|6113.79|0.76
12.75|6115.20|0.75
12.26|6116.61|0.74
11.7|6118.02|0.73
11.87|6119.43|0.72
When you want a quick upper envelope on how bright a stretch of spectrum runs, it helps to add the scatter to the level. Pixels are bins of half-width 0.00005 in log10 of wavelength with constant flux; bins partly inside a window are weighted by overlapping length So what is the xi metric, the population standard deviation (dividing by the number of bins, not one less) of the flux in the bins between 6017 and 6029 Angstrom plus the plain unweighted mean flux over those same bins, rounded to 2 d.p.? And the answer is 11.97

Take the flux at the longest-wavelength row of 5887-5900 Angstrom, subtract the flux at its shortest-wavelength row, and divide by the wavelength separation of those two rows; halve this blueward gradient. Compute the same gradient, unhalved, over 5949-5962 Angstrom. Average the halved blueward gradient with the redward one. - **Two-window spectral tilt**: 0.04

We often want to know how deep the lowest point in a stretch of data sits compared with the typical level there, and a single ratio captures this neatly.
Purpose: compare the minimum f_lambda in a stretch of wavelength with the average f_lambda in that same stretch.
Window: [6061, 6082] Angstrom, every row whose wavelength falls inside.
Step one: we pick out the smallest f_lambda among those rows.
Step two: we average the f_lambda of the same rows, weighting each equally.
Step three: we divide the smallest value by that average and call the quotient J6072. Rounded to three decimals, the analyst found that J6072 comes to 0.858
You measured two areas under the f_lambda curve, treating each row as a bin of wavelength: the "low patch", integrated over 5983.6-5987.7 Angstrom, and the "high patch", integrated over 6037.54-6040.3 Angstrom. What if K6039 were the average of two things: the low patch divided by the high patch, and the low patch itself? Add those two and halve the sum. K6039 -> 25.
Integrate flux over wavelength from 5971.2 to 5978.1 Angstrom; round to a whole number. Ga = 77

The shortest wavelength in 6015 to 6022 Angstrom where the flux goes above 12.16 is 6021.58 Angstrom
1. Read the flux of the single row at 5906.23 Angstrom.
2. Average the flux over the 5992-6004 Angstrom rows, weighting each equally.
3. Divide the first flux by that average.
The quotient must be 1.20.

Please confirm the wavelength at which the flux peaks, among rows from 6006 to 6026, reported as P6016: 6021.58 Angstrom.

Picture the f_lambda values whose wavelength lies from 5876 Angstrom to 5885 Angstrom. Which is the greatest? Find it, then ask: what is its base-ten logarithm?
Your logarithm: 1.10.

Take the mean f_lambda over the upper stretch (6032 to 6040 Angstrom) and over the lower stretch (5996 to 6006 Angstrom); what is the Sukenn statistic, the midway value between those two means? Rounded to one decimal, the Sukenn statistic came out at 11.8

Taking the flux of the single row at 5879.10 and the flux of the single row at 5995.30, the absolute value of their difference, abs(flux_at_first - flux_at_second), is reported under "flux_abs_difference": 0.46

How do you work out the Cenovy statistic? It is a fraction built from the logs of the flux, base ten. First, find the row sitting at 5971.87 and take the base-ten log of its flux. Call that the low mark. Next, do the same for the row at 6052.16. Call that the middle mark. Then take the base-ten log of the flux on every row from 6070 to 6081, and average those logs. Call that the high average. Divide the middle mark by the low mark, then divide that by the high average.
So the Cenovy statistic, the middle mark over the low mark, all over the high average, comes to 0.944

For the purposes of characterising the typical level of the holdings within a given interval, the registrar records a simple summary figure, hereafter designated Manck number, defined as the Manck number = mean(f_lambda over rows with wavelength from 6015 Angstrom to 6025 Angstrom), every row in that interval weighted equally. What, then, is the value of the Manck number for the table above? 11.5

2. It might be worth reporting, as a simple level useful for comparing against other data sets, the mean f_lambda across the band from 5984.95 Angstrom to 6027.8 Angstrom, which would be 11.5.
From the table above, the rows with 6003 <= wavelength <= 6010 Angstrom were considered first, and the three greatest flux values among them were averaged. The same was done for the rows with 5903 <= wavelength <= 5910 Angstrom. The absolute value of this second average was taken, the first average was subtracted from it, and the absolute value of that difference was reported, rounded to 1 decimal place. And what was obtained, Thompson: 1.7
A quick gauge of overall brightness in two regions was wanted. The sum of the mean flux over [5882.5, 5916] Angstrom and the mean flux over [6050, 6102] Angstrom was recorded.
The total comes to 24.6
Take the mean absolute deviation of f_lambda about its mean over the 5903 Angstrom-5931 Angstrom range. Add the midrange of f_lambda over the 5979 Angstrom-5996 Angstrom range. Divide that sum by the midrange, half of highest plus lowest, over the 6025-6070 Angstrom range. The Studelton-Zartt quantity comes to 1.03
